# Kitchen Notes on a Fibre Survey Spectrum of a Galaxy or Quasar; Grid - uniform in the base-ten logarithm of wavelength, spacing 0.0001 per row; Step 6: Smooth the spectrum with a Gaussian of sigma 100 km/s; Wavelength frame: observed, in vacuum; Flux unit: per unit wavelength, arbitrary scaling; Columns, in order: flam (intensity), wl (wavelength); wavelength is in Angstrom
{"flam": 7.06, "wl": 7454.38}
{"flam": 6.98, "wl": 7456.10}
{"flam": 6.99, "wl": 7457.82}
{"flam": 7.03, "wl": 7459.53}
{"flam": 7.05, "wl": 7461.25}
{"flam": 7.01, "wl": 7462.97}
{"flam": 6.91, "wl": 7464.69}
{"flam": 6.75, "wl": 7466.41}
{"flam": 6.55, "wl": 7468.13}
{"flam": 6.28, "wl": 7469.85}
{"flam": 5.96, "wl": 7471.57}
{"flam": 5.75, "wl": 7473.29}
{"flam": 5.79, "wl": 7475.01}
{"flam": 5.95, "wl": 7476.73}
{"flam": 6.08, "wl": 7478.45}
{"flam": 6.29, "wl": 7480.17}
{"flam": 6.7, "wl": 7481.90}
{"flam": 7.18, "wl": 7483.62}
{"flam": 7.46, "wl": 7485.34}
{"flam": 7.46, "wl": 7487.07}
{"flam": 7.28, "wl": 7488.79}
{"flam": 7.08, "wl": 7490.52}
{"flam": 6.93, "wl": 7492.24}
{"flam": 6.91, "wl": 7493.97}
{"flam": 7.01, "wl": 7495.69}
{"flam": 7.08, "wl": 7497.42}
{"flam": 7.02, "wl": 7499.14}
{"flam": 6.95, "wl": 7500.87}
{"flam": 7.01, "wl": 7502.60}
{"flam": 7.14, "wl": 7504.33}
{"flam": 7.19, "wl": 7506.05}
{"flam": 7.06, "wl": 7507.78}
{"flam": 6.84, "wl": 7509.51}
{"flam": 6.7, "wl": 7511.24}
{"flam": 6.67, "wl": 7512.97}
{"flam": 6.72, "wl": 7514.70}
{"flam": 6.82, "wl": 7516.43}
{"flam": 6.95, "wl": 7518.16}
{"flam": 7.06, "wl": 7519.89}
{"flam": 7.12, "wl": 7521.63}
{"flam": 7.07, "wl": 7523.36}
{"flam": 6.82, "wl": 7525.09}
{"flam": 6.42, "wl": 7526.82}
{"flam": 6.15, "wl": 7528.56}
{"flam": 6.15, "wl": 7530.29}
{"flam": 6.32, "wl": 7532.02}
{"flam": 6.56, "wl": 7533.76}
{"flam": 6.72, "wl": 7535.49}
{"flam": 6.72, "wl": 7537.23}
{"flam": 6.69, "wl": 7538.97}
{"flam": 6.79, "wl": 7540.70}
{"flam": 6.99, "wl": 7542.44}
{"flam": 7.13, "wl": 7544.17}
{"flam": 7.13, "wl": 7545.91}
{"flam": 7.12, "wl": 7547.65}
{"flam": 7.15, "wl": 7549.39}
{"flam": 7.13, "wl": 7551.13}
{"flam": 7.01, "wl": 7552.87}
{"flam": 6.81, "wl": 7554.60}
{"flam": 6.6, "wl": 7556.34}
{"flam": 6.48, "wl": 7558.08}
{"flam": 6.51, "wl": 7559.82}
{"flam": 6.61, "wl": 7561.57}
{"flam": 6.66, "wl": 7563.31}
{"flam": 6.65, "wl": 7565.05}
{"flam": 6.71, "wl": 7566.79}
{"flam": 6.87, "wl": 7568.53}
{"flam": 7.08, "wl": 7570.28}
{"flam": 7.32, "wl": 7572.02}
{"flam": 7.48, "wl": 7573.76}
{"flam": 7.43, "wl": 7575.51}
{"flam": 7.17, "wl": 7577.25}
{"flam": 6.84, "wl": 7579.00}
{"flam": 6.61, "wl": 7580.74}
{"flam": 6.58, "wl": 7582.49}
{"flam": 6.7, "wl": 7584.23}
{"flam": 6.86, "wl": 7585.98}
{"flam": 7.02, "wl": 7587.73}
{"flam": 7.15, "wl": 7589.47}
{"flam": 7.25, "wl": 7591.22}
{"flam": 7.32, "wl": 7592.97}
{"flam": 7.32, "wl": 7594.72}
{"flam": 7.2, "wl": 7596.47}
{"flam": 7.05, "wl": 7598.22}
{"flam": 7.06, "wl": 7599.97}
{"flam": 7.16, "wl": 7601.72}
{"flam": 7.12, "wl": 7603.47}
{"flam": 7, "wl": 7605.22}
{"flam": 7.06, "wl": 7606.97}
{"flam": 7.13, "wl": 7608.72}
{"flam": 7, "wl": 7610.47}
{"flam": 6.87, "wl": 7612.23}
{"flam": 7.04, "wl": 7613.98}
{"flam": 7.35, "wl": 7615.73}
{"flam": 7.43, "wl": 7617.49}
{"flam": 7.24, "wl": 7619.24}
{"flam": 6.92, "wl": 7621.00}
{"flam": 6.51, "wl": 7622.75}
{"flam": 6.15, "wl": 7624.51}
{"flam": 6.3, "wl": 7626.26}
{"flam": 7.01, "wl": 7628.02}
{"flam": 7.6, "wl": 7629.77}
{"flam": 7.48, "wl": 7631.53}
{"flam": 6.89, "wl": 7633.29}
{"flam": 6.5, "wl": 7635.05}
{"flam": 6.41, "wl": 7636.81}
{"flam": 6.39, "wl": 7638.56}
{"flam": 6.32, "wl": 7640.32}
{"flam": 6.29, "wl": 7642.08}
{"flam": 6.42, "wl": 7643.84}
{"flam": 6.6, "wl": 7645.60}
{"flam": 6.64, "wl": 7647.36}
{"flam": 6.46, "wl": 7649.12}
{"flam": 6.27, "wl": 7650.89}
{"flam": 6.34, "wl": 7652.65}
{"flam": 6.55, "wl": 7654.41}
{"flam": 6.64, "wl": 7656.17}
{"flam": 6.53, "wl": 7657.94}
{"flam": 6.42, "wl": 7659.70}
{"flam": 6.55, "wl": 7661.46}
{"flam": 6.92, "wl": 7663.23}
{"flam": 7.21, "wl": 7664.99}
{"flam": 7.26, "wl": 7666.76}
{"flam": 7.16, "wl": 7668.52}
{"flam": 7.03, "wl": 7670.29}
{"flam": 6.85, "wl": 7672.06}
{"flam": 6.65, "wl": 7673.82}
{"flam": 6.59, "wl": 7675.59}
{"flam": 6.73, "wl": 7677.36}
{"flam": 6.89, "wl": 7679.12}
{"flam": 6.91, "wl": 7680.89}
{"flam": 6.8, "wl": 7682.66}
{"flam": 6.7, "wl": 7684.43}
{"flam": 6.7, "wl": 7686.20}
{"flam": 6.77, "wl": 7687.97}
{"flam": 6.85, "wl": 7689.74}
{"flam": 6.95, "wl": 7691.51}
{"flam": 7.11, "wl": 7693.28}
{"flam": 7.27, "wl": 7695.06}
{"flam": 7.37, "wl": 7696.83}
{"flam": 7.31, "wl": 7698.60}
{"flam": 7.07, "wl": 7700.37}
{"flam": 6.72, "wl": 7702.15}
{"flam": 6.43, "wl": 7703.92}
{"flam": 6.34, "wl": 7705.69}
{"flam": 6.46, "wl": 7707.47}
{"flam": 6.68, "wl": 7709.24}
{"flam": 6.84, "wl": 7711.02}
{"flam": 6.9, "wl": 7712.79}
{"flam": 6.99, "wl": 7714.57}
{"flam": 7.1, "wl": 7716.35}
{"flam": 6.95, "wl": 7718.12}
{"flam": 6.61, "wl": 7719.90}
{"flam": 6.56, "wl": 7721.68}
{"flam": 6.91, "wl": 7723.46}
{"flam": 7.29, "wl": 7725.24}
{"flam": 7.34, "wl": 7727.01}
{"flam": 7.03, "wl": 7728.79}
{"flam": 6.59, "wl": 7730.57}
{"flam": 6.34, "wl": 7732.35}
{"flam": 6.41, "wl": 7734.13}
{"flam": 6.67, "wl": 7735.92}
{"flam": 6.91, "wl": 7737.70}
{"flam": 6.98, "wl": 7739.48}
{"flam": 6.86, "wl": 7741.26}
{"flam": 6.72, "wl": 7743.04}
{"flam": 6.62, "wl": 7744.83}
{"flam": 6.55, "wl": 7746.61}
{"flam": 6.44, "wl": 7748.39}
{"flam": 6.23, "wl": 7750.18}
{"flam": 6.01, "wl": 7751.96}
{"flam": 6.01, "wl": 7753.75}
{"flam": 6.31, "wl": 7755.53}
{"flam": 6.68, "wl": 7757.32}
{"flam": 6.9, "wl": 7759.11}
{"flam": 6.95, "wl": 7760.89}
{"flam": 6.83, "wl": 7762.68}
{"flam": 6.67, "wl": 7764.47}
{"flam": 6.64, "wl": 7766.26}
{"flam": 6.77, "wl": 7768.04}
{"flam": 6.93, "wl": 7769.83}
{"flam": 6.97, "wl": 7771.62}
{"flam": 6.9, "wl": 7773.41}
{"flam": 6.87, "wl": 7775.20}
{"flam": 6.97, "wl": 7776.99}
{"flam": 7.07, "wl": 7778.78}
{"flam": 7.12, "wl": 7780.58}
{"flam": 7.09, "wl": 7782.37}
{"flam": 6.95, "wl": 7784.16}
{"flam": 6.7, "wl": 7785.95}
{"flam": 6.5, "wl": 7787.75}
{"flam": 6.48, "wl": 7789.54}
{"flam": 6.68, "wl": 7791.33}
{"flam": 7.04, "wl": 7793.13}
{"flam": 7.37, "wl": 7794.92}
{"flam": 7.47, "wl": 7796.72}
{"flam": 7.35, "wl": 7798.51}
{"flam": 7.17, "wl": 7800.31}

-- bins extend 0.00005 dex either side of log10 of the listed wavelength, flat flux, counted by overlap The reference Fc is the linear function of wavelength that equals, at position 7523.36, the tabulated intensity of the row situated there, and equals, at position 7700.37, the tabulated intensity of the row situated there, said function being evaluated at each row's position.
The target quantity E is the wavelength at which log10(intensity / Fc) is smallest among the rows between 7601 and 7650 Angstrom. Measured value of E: 7624.51 Angstrom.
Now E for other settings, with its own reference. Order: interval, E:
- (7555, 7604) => 7558.08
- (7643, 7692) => 7650.89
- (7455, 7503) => 7473.29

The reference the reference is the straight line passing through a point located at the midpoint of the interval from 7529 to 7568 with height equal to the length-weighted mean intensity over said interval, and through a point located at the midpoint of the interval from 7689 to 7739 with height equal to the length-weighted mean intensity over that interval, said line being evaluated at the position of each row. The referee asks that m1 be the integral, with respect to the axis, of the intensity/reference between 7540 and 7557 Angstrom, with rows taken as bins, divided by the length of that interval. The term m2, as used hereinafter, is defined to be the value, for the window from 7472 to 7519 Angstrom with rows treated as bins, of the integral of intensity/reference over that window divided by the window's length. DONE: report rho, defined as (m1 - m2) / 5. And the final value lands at 0.004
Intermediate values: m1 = 1.04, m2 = 1.01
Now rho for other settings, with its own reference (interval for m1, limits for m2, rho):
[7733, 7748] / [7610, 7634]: -0.011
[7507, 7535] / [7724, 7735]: 0.000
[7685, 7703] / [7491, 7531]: 0.001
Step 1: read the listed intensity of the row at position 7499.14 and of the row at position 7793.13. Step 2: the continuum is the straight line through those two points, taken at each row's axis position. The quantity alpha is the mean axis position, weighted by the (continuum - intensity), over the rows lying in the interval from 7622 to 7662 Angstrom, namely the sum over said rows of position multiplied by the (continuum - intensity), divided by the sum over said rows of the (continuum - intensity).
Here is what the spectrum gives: 7644.5 Angstrom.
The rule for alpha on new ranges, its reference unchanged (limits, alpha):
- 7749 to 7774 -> 7757.2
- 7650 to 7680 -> 7660.5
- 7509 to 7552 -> 7525.9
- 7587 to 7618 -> 7602.0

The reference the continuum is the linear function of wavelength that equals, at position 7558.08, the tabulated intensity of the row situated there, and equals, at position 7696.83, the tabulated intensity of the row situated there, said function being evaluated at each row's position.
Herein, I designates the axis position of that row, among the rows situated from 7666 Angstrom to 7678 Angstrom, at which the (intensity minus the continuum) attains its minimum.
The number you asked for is 7675.59 Angstrom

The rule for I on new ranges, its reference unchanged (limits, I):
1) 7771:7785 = 7775.20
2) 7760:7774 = 7766.26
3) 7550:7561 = 7558.08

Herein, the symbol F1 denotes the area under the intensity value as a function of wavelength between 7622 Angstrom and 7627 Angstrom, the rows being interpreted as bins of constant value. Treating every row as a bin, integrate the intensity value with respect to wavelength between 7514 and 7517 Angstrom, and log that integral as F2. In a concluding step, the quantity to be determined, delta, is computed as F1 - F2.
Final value 11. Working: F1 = 32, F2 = 20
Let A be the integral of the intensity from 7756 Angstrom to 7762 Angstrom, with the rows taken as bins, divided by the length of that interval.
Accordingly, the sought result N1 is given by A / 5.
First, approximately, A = 6.80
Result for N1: 1.36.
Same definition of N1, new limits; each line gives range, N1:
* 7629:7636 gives 1.42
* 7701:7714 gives 1.33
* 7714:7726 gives 1.38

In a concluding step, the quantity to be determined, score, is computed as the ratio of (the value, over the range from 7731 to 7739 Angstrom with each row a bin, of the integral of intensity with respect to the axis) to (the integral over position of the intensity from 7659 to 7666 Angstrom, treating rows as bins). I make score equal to 1.11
